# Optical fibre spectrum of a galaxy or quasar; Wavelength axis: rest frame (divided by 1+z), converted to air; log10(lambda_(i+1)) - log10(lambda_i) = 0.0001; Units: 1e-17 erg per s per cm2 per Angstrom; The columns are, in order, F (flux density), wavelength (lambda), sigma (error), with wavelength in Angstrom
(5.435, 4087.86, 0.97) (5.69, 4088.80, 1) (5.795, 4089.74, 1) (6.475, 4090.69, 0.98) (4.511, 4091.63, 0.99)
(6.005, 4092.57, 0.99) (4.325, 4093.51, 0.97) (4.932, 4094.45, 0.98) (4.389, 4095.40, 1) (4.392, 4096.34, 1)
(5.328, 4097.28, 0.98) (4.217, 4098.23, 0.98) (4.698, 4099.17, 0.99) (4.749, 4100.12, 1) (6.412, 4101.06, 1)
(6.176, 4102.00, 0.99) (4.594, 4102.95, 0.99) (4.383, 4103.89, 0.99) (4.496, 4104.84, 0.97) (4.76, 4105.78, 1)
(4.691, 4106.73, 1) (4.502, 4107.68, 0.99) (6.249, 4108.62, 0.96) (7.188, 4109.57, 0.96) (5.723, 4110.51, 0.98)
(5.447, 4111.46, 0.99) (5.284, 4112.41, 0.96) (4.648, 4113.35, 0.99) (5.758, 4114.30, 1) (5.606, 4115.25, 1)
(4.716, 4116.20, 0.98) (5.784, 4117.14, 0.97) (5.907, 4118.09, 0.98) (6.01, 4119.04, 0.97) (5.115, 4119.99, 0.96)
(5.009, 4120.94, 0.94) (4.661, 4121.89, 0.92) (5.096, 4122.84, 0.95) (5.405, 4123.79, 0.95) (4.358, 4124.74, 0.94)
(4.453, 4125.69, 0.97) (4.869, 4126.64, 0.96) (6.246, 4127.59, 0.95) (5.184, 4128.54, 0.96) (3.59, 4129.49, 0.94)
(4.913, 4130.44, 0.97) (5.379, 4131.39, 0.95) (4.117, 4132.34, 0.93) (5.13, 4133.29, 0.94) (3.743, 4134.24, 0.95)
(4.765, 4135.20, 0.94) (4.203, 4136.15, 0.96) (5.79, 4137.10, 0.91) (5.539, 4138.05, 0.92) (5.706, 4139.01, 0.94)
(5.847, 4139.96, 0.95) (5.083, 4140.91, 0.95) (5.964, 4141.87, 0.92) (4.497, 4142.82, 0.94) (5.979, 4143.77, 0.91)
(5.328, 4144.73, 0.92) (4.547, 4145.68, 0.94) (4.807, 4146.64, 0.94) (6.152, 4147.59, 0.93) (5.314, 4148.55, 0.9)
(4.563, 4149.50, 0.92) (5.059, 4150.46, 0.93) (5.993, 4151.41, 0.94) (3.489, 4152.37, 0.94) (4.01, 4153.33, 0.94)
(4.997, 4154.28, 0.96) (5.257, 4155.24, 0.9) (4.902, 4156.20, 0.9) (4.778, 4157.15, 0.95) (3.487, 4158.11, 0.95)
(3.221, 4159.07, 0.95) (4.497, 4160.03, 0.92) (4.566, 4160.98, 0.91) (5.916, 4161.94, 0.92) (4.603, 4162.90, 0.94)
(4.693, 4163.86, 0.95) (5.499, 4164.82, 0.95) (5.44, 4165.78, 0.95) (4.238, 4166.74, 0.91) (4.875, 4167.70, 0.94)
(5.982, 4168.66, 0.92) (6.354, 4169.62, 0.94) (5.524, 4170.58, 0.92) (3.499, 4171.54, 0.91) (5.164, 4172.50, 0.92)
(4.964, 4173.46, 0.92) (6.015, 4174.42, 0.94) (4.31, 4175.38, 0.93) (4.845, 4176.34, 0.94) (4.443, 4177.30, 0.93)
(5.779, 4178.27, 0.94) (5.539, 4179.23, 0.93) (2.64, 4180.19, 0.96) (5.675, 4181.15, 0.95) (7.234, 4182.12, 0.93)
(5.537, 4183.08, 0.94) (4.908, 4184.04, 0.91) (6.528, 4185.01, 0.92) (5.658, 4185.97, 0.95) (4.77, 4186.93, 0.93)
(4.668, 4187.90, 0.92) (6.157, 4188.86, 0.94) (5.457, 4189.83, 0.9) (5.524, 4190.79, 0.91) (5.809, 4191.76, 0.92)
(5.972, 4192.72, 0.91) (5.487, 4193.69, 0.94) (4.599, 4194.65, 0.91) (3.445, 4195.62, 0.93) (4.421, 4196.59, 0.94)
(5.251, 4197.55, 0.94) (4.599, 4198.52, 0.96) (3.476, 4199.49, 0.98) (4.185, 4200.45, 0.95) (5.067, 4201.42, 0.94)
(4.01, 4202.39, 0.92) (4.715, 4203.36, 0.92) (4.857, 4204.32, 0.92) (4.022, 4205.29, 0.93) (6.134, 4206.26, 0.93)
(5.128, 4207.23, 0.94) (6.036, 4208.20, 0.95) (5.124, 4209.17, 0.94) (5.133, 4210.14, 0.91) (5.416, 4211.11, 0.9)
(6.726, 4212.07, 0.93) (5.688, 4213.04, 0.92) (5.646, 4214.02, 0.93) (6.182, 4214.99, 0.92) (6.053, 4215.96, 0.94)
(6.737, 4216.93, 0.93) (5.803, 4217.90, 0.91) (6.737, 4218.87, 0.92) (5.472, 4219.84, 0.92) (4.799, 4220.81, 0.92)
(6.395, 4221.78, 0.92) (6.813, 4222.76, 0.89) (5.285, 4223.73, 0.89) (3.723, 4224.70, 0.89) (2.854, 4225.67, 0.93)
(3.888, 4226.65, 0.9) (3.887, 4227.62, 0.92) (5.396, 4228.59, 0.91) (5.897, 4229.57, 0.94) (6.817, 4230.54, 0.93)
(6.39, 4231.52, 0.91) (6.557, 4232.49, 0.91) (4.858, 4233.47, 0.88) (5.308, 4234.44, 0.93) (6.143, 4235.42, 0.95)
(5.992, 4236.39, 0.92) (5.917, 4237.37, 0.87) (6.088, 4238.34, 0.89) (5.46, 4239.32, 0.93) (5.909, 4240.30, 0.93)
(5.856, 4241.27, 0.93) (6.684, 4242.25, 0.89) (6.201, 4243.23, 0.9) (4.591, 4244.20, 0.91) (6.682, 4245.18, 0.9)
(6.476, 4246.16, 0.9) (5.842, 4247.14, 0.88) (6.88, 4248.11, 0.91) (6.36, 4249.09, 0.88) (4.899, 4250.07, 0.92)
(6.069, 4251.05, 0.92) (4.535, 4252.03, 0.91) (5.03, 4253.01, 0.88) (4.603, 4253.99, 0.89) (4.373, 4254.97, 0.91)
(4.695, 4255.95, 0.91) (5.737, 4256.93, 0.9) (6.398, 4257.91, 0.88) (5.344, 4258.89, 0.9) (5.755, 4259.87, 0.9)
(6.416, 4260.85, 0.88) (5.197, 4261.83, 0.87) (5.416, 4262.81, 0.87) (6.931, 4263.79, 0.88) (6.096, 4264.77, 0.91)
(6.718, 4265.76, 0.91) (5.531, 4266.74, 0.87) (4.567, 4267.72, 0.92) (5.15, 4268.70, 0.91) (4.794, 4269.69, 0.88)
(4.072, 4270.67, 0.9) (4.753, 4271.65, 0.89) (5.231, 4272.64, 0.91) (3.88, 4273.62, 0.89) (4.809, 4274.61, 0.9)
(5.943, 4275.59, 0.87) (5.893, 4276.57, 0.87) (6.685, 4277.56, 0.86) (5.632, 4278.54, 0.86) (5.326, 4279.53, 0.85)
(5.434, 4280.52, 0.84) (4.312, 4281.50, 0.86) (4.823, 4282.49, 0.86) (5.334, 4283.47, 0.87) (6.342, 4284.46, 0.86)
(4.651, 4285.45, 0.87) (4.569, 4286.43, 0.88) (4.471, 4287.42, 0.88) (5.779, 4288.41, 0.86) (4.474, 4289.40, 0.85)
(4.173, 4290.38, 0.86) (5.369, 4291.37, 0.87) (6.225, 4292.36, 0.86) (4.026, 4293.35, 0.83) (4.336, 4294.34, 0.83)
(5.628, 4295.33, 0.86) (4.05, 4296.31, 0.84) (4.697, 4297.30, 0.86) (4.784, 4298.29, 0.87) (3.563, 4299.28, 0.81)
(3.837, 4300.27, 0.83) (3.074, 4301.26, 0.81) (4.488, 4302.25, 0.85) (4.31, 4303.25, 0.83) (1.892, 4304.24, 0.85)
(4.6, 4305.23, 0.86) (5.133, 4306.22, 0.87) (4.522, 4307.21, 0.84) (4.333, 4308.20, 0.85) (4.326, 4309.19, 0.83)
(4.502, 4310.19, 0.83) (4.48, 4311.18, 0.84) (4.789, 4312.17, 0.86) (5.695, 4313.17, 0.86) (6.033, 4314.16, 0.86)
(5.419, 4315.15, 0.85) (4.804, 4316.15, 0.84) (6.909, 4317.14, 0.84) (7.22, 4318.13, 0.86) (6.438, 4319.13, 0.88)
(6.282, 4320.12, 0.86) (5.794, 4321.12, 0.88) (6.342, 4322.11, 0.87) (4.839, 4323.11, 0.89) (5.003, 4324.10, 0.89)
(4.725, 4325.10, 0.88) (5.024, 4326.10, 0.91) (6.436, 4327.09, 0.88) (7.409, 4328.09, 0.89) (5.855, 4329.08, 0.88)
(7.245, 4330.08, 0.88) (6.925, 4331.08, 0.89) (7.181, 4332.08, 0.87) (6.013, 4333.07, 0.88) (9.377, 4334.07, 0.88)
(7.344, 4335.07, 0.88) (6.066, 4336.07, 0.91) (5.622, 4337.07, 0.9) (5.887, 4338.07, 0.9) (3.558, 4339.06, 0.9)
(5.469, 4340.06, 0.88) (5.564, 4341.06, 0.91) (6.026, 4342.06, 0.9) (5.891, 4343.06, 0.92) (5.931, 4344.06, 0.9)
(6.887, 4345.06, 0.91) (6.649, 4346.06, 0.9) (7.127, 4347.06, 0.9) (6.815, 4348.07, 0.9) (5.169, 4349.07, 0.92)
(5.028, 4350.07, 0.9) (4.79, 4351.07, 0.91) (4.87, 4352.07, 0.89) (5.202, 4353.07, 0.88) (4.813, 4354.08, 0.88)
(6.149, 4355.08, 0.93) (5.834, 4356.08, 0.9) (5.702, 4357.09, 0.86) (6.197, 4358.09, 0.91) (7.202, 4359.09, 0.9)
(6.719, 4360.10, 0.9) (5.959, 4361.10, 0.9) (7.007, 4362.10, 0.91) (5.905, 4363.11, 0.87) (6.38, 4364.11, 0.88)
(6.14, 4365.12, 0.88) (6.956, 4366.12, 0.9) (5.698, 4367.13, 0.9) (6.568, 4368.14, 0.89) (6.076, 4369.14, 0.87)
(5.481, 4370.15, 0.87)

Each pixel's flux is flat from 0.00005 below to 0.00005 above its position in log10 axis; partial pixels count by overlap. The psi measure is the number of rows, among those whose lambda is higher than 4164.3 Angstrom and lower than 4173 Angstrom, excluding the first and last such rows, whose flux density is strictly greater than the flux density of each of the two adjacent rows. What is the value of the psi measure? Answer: 1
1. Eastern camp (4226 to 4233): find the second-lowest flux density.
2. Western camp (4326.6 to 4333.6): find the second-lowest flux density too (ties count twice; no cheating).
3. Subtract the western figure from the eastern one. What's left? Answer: -2.1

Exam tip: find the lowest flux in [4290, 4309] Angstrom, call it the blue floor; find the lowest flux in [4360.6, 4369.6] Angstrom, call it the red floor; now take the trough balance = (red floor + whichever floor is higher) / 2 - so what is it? 5.7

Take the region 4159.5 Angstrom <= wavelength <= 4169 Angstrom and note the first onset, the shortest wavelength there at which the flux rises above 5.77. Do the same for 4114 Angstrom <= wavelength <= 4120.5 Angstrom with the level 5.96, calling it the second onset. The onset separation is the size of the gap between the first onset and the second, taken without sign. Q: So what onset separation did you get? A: 42.9 Angstrom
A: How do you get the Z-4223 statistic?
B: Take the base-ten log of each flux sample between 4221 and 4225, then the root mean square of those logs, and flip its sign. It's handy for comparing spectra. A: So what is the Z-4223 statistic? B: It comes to -0.74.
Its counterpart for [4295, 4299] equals -0.68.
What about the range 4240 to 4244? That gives -0.79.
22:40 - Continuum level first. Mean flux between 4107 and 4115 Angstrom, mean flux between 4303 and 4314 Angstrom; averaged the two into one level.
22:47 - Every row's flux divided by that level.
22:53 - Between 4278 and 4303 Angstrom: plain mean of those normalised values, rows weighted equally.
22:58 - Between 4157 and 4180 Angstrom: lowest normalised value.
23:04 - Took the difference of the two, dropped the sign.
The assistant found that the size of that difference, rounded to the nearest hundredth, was 0.31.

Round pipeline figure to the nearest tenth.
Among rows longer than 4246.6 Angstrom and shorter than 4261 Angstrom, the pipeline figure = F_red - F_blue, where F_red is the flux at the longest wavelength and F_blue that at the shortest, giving 0.6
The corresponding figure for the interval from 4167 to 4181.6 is 0.8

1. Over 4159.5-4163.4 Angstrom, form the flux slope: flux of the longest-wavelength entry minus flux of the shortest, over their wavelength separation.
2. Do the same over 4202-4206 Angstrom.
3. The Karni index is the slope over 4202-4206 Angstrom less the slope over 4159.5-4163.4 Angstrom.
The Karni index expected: 0.0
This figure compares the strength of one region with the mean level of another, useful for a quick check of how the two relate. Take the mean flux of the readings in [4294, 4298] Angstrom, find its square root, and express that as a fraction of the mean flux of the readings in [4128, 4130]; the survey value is 0.49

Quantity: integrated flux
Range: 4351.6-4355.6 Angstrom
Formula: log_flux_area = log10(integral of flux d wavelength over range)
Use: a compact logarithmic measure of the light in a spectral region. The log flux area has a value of 1.32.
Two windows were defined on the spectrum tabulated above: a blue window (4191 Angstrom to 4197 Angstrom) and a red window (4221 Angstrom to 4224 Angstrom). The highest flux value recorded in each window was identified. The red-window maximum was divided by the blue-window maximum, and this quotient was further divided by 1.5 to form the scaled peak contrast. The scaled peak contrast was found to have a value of 0.76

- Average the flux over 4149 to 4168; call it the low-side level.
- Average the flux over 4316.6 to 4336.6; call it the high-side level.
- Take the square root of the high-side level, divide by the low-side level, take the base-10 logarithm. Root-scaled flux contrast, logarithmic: -0.269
